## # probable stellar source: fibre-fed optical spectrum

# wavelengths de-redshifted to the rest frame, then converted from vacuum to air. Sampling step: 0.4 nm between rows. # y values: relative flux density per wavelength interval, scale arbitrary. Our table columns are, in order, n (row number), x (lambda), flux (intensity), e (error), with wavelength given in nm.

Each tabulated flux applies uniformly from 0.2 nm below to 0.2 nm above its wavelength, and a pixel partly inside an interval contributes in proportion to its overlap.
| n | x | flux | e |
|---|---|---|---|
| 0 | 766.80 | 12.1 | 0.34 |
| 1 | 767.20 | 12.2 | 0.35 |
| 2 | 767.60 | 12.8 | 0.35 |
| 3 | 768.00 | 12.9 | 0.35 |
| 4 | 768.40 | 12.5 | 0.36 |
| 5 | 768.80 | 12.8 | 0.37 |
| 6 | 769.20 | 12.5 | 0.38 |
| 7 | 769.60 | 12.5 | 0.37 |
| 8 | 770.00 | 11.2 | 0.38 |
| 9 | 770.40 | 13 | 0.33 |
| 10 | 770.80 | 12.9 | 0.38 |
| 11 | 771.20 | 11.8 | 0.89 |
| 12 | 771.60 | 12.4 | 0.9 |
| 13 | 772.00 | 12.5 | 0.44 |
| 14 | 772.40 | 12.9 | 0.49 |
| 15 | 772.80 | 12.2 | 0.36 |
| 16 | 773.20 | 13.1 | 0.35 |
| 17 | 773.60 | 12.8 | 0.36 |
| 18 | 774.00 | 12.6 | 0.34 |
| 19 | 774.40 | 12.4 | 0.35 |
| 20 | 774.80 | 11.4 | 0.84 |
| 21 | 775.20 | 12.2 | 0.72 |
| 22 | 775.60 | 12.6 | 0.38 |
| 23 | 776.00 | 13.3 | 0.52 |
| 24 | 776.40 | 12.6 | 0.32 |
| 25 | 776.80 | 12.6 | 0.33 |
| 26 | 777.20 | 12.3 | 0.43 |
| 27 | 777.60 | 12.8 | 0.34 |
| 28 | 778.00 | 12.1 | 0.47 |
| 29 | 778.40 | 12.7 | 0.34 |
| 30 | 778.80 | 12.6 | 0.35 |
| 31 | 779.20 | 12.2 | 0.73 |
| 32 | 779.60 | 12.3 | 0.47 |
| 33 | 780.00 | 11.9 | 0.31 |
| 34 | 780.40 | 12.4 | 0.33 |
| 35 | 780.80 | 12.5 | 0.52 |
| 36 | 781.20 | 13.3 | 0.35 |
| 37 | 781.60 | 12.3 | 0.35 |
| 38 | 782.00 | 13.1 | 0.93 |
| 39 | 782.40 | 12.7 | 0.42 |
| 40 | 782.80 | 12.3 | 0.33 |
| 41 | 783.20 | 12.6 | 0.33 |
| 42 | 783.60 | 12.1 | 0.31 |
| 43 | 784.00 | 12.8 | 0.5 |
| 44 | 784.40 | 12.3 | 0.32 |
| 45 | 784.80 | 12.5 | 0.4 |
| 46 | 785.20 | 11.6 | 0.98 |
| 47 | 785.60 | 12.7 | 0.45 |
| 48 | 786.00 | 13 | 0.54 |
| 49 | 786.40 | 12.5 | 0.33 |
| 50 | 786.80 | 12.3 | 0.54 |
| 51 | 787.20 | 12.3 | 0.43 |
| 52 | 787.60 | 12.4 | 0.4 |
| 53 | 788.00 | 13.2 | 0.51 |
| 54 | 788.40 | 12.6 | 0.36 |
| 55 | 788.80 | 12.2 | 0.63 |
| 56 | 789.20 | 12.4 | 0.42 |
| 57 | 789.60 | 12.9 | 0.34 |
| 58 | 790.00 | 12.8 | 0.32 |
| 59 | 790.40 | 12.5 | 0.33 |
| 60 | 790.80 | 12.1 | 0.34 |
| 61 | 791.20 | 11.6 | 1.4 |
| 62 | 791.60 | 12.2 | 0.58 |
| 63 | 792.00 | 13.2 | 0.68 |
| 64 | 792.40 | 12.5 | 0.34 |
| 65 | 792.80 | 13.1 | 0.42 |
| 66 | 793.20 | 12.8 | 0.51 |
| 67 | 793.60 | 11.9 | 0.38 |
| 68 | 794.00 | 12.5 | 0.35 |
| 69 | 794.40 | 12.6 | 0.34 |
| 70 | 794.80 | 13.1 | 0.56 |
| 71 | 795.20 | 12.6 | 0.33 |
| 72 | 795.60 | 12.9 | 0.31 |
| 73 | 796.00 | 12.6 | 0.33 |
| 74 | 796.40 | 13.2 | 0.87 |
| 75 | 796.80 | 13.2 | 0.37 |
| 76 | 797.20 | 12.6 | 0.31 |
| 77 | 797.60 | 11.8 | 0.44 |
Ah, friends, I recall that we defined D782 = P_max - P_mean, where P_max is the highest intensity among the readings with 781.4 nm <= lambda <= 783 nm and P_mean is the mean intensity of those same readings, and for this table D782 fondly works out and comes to 0.50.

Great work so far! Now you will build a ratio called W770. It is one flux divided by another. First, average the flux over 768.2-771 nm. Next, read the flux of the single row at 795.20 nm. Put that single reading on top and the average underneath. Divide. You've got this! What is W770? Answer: 1.01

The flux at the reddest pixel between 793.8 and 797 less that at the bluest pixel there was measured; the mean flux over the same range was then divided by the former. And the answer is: 18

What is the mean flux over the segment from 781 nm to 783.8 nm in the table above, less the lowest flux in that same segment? 0.53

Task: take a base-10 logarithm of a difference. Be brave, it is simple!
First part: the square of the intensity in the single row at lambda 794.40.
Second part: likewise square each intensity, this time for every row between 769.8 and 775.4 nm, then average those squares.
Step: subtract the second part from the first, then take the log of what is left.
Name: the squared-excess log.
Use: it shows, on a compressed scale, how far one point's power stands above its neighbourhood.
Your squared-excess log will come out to 0.70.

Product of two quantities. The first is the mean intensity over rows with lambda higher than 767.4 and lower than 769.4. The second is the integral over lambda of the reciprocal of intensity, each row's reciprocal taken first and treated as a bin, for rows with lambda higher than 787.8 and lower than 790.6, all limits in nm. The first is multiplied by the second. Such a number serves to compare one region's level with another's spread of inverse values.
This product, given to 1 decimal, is 2.8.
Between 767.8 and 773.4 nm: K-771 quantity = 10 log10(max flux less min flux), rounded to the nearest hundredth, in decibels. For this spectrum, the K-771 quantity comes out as 2.79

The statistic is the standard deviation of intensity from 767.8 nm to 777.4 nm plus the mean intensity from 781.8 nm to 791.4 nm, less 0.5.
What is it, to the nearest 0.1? 12.5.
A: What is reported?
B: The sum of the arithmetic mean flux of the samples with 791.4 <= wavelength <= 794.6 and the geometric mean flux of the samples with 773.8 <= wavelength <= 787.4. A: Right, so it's 25.1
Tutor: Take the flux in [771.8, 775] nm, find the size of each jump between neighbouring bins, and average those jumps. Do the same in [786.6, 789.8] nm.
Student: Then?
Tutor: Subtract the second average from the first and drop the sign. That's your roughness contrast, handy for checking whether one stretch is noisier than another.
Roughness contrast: 0.16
